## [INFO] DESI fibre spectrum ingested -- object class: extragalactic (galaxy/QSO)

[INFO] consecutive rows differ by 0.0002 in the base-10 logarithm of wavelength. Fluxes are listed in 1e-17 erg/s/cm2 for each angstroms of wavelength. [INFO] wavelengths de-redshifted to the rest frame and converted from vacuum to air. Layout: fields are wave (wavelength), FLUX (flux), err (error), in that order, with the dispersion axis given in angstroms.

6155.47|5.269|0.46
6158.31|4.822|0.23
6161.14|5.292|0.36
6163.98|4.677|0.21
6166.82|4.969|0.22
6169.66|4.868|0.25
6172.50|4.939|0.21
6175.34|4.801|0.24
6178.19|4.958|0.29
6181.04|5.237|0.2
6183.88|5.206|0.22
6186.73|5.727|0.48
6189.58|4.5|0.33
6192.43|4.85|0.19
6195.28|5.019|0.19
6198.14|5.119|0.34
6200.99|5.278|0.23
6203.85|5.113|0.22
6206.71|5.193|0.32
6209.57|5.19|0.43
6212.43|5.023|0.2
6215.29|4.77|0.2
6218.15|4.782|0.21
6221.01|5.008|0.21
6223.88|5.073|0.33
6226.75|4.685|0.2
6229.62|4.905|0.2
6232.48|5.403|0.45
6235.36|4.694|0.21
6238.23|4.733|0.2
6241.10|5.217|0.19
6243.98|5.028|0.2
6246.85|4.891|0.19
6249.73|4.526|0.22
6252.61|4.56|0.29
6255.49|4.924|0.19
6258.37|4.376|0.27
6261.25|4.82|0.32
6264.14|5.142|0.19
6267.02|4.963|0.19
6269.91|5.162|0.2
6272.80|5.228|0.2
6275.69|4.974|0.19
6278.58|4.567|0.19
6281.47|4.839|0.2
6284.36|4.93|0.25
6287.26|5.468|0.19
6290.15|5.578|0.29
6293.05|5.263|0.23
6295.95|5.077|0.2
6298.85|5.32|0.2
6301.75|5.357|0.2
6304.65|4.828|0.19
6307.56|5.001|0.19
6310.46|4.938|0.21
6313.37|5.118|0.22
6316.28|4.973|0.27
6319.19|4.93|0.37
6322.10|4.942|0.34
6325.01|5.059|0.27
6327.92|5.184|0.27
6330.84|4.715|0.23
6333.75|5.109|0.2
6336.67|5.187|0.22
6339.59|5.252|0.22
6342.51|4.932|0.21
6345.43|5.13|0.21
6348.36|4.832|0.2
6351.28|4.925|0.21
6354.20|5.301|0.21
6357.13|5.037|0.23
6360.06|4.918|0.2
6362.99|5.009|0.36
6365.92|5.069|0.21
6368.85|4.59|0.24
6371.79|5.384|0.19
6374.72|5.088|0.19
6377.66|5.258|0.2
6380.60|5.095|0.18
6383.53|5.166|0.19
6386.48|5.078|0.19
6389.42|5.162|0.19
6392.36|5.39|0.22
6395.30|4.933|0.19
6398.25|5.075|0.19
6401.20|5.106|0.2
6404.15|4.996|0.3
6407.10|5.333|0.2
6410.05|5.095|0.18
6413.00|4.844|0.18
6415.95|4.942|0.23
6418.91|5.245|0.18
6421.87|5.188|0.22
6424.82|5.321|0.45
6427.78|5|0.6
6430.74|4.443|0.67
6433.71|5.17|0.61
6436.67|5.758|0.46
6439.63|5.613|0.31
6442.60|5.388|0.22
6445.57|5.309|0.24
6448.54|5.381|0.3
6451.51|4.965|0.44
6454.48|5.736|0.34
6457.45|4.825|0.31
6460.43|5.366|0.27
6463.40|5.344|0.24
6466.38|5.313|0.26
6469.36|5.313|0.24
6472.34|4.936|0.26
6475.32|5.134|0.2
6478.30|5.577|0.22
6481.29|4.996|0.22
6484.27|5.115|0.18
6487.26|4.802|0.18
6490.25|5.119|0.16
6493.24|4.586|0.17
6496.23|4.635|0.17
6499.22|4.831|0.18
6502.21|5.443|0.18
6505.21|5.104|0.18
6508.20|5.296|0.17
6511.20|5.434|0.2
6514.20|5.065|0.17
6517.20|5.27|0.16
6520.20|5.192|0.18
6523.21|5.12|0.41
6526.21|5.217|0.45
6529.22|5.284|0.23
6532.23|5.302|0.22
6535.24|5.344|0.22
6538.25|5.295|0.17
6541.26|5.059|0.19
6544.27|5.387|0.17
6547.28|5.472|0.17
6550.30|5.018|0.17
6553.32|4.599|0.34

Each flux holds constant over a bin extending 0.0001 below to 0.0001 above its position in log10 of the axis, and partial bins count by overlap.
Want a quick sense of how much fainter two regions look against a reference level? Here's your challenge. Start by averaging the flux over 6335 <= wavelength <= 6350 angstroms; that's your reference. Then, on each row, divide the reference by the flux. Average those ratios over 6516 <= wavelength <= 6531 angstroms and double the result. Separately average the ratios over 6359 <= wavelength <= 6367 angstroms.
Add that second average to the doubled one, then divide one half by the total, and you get 0.169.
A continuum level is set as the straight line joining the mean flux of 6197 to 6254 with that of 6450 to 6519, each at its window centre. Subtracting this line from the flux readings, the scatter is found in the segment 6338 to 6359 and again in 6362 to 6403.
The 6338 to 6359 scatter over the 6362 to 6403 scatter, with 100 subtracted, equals -99.1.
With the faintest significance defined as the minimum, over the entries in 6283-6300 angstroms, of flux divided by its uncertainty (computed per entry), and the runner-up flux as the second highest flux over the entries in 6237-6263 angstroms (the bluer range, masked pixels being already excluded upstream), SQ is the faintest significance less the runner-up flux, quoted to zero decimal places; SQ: 14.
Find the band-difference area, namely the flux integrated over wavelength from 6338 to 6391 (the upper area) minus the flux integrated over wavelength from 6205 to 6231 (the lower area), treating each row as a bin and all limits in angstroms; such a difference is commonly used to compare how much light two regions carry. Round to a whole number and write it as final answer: 140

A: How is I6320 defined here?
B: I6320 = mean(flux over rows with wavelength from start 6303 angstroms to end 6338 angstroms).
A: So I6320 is 5.00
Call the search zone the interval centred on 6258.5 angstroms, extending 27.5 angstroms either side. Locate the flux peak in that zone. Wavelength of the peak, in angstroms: 6232.48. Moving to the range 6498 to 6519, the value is 6502.21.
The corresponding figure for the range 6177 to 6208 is 6186.73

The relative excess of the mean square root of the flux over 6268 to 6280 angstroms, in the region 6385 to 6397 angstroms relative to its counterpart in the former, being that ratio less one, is 0.016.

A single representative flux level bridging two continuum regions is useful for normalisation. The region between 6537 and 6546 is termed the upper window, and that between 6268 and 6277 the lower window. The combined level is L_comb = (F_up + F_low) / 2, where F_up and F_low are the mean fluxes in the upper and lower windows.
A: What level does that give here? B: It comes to 5.18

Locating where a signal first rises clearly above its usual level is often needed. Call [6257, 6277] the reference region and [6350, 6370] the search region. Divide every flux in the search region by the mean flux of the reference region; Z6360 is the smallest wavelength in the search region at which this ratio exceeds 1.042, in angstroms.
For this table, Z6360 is 6354.20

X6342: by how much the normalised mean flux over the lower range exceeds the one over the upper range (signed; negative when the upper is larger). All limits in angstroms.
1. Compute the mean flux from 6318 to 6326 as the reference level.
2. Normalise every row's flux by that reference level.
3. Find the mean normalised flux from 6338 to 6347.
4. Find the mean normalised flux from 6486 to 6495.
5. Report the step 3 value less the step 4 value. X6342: 0.054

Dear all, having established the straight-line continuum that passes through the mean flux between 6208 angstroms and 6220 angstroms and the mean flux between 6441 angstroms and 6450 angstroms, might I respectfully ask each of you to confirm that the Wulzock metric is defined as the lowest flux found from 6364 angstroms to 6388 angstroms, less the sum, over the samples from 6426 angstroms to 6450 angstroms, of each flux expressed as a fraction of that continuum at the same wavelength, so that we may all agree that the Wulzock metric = -3.28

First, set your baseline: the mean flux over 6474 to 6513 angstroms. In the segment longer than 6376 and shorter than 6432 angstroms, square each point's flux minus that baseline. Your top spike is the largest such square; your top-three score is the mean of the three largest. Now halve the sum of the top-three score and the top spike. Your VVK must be 0.30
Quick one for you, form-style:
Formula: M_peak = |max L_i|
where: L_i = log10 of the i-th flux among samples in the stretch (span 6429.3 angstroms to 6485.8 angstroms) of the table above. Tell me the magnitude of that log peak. 0.760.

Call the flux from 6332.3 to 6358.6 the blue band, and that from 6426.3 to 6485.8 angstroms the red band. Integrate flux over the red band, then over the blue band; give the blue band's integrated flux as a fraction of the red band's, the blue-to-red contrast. 0.43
